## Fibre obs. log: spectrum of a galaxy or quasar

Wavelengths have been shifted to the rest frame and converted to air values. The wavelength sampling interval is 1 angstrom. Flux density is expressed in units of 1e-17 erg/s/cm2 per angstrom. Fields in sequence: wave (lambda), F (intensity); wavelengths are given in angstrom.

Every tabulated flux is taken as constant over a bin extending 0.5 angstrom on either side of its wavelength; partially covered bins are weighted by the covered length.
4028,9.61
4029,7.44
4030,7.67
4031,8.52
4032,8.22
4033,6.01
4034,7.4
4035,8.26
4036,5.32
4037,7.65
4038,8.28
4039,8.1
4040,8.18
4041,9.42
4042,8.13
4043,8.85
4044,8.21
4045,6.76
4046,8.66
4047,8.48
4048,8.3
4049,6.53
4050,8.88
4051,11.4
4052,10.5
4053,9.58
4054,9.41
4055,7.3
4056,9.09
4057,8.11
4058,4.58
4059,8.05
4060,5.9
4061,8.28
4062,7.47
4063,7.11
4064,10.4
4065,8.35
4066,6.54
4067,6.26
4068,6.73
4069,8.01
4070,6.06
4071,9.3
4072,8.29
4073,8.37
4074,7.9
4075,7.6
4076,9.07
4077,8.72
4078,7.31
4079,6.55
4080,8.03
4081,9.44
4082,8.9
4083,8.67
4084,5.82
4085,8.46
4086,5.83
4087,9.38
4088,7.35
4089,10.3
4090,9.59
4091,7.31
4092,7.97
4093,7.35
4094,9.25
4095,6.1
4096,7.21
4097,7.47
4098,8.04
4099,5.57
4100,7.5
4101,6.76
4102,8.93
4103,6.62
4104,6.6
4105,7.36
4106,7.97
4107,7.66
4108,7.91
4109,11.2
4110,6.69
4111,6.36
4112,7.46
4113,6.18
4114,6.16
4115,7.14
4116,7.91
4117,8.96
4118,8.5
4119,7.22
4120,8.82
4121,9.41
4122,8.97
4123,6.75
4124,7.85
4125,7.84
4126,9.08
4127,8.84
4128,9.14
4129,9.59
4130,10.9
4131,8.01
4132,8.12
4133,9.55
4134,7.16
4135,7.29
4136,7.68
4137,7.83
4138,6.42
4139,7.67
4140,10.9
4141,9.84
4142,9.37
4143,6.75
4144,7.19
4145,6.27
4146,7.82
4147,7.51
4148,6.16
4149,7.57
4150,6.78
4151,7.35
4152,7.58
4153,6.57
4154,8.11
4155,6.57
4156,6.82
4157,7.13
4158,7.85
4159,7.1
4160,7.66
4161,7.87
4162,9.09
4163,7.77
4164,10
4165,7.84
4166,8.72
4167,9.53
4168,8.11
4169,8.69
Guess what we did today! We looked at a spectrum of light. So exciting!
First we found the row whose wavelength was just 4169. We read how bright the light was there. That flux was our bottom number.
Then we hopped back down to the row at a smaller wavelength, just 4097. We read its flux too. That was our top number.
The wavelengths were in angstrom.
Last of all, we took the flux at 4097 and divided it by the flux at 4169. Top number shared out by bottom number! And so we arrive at 0.86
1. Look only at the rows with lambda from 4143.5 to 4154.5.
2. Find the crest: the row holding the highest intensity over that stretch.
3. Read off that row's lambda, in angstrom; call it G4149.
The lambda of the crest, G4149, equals 4154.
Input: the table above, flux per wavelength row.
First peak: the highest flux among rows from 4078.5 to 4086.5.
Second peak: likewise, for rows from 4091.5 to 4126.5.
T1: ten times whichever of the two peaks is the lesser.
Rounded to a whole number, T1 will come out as 94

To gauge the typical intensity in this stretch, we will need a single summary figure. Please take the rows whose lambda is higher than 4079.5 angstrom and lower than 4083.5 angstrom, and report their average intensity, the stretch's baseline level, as 8.8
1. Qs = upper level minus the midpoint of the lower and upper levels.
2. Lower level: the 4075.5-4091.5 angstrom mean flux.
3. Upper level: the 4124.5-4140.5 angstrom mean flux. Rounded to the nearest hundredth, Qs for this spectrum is 0.17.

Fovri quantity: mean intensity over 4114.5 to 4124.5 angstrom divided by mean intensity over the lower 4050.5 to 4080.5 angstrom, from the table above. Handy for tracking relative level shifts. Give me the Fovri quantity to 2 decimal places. 1.02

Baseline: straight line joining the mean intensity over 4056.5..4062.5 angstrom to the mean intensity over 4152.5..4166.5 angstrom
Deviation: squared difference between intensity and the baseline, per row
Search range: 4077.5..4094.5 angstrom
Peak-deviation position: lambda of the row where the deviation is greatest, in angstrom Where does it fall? 4089 angstrom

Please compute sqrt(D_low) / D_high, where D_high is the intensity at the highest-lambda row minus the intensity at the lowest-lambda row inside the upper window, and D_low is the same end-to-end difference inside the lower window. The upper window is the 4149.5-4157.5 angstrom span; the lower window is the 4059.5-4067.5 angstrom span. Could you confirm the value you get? 1.7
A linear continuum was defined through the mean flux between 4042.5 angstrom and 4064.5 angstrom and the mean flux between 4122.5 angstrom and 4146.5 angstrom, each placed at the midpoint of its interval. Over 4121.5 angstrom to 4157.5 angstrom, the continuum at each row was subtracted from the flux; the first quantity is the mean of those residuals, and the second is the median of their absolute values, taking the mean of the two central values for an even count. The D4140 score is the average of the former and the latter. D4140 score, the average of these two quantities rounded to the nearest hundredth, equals 0.34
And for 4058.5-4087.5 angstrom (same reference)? 0.19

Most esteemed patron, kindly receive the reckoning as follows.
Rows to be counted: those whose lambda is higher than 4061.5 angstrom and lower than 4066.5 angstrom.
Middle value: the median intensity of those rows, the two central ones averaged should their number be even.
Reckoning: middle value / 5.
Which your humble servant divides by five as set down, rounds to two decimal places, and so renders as 1.49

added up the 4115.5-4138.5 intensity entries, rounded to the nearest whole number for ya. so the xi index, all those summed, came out 192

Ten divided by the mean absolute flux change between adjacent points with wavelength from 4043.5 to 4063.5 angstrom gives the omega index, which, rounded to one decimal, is 6.4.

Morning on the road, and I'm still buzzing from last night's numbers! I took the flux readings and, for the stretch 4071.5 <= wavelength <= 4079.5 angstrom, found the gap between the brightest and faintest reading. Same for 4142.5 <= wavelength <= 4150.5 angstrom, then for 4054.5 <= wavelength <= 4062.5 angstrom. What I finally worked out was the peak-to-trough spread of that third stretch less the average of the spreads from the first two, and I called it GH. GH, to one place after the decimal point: 2.4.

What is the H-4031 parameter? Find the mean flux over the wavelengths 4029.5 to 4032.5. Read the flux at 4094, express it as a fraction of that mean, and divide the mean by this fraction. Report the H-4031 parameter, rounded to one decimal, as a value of 7.2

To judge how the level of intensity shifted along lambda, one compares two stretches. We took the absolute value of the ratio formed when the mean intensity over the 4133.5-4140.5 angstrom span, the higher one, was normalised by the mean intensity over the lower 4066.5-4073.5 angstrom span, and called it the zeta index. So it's 1.04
